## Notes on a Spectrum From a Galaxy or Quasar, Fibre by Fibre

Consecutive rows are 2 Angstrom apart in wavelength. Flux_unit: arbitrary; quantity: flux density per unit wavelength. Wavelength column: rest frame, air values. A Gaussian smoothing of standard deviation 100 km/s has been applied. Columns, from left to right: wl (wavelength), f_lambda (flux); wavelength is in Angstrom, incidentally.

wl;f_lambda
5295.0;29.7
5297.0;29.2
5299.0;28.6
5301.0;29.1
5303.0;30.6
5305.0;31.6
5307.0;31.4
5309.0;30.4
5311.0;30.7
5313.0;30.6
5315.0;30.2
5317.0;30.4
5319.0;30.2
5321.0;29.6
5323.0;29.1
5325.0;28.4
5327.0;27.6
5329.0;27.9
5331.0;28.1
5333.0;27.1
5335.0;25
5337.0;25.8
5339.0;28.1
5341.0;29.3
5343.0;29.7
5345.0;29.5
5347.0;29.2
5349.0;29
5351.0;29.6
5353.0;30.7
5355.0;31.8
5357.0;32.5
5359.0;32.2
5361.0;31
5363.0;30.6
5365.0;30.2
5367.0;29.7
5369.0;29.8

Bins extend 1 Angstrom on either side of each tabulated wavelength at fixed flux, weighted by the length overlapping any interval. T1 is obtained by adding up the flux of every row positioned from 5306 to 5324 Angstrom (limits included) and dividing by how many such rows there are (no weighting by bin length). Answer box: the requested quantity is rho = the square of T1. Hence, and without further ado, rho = 917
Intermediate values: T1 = 30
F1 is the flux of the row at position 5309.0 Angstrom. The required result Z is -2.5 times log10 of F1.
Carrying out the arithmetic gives -3.707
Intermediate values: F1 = 30.4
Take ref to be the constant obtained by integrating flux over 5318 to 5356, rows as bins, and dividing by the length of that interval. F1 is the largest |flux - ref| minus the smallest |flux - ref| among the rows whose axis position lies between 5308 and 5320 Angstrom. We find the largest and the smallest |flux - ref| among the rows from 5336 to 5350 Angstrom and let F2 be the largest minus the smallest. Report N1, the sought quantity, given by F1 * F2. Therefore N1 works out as 1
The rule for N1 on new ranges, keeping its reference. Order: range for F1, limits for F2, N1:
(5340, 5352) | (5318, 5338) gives 2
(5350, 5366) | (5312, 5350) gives 10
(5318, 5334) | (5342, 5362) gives 5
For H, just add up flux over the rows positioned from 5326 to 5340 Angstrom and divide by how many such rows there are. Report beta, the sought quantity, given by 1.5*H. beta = 40.6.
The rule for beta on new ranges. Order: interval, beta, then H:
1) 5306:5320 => 45.8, 30.6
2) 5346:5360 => 46.1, 30.7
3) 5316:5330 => 43.5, 29.0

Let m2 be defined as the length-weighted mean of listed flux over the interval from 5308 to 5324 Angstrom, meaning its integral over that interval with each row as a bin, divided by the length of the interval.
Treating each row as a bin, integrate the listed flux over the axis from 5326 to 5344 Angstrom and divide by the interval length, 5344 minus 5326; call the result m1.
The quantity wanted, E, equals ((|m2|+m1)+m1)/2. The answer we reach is 42.70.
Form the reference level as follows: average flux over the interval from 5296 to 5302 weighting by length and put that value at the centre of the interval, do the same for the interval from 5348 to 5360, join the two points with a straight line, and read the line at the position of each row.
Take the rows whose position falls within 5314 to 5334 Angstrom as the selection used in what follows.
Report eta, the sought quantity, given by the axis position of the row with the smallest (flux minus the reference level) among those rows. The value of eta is 5333.0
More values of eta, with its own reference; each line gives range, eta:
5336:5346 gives 5337.0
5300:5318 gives 5301.0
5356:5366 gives 5365.0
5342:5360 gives 5349.0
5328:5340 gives 5335.0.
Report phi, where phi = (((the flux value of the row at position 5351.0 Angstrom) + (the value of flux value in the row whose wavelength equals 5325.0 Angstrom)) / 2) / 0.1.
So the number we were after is 290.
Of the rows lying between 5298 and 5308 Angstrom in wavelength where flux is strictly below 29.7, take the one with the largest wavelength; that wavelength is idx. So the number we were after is 5301.0 Angstrom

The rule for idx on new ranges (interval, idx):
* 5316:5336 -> 5335.0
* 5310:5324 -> 5323.0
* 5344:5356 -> 5351.0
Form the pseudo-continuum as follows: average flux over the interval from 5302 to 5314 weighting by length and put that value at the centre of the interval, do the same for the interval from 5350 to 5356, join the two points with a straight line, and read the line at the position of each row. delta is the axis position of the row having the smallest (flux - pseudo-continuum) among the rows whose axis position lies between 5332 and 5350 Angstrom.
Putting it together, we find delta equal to 5335.0 Angstrom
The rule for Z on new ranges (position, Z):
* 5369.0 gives -3.686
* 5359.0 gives -3.770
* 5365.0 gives -3.700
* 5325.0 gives -3.633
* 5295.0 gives -3.682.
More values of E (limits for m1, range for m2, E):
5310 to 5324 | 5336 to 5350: 44.44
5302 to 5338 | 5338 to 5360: 44.22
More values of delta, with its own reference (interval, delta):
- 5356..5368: 5367.0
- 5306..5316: 5315.0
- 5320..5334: 5333.0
